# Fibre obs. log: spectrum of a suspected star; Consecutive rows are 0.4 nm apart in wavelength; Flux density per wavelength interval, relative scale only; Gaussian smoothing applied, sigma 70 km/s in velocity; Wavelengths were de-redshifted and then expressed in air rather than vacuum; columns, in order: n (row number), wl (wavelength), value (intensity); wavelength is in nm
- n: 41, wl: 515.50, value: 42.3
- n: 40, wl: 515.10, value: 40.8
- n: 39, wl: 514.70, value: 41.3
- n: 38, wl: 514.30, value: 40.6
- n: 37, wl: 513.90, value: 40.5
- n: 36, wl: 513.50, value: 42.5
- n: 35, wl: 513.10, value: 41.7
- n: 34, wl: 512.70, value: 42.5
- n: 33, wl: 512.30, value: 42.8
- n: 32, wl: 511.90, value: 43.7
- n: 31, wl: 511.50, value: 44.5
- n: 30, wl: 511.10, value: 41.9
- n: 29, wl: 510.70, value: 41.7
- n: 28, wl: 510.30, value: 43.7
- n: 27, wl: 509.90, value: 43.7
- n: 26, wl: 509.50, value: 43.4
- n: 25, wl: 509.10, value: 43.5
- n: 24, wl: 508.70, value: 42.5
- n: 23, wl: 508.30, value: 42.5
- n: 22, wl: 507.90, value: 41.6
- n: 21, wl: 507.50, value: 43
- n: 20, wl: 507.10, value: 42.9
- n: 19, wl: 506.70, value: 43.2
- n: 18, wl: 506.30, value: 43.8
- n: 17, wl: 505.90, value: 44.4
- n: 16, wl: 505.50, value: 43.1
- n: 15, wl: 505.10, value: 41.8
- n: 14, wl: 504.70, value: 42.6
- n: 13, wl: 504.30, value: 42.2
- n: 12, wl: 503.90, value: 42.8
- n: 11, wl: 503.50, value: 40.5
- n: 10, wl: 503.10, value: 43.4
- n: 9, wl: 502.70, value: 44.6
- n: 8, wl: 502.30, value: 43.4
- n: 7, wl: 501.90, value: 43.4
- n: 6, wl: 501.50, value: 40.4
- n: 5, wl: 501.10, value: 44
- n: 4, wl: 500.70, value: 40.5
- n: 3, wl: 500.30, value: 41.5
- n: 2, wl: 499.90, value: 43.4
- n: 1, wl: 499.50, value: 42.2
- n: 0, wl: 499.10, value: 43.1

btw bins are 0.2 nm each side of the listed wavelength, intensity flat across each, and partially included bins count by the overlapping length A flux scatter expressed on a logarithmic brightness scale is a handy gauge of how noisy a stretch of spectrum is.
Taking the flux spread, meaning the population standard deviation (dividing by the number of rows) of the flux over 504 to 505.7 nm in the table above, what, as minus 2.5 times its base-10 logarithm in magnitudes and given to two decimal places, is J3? 0.79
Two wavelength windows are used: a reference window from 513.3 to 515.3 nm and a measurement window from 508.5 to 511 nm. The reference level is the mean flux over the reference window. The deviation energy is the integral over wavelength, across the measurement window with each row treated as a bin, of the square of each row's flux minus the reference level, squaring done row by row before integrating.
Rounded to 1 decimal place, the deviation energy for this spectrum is 10.4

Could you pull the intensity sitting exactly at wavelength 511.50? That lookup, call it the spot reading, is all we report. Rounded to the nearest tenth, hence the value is 44.5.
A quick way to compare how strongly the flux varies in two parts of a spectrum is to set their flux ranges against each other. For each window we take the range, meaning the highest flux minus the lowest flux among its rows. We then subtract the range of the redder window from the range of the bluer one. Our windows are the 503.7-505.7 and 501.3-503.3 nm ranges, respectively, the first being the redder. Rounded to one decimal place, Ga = 2.9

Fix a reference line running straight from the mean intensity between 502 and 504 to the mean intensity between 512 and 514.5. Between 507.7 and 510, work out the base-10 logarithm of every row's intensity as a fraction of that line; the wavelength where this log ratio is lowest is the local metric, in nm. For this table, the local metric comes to 507.90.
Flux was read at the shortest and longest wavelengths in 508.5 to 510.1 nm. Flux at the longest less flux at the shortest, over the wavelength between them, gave 1.0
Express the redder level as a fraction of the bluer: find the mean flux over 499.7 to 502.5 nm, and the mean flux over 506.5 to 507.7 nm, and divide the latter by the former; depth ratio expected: 1.016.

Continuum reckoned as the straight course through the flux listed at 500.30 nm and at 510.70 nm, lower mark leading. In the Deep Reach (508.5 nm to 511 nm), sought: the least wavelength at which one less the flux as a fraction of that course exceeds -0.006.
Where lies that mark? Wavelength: 510.70 nm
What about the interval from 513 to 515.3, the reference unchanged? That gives 513.10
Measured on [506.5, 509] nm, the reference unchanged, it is 507.90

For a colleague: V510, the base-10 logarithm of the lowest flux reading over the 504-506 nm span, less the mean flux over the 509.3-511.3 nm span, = -41.3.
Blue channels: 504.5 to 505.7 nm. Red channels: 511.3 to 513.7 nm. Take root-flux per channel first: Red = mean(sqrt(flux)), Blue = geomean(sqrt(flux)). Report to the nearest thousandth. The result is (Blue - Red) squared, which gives 0.001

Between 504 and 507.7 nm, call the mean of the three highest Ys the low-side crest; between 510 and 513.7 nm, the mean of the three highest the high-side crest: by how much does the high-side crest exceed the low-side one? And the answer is 0.167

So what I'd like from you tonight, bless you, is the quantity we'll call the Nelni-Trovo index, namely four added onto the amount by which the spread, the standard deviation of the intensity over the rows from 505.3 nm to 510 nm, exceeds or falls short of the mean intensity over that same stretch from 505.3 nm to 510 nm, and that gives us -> -38.4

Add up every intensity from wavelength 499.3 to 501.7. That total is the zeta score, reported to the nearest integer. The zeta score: 252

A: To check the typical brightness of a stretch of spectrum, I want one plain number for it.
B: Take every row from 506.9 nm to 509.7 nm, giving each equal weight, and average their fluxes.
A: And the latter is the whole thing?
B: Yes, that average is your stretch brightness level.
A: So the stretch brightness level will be 42.8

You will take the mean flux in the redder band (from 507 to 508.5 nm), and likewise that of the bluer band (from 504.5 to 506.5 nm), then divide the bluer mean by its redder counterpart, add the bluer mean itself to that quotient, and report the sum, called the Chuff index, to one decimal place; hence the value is 44.2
